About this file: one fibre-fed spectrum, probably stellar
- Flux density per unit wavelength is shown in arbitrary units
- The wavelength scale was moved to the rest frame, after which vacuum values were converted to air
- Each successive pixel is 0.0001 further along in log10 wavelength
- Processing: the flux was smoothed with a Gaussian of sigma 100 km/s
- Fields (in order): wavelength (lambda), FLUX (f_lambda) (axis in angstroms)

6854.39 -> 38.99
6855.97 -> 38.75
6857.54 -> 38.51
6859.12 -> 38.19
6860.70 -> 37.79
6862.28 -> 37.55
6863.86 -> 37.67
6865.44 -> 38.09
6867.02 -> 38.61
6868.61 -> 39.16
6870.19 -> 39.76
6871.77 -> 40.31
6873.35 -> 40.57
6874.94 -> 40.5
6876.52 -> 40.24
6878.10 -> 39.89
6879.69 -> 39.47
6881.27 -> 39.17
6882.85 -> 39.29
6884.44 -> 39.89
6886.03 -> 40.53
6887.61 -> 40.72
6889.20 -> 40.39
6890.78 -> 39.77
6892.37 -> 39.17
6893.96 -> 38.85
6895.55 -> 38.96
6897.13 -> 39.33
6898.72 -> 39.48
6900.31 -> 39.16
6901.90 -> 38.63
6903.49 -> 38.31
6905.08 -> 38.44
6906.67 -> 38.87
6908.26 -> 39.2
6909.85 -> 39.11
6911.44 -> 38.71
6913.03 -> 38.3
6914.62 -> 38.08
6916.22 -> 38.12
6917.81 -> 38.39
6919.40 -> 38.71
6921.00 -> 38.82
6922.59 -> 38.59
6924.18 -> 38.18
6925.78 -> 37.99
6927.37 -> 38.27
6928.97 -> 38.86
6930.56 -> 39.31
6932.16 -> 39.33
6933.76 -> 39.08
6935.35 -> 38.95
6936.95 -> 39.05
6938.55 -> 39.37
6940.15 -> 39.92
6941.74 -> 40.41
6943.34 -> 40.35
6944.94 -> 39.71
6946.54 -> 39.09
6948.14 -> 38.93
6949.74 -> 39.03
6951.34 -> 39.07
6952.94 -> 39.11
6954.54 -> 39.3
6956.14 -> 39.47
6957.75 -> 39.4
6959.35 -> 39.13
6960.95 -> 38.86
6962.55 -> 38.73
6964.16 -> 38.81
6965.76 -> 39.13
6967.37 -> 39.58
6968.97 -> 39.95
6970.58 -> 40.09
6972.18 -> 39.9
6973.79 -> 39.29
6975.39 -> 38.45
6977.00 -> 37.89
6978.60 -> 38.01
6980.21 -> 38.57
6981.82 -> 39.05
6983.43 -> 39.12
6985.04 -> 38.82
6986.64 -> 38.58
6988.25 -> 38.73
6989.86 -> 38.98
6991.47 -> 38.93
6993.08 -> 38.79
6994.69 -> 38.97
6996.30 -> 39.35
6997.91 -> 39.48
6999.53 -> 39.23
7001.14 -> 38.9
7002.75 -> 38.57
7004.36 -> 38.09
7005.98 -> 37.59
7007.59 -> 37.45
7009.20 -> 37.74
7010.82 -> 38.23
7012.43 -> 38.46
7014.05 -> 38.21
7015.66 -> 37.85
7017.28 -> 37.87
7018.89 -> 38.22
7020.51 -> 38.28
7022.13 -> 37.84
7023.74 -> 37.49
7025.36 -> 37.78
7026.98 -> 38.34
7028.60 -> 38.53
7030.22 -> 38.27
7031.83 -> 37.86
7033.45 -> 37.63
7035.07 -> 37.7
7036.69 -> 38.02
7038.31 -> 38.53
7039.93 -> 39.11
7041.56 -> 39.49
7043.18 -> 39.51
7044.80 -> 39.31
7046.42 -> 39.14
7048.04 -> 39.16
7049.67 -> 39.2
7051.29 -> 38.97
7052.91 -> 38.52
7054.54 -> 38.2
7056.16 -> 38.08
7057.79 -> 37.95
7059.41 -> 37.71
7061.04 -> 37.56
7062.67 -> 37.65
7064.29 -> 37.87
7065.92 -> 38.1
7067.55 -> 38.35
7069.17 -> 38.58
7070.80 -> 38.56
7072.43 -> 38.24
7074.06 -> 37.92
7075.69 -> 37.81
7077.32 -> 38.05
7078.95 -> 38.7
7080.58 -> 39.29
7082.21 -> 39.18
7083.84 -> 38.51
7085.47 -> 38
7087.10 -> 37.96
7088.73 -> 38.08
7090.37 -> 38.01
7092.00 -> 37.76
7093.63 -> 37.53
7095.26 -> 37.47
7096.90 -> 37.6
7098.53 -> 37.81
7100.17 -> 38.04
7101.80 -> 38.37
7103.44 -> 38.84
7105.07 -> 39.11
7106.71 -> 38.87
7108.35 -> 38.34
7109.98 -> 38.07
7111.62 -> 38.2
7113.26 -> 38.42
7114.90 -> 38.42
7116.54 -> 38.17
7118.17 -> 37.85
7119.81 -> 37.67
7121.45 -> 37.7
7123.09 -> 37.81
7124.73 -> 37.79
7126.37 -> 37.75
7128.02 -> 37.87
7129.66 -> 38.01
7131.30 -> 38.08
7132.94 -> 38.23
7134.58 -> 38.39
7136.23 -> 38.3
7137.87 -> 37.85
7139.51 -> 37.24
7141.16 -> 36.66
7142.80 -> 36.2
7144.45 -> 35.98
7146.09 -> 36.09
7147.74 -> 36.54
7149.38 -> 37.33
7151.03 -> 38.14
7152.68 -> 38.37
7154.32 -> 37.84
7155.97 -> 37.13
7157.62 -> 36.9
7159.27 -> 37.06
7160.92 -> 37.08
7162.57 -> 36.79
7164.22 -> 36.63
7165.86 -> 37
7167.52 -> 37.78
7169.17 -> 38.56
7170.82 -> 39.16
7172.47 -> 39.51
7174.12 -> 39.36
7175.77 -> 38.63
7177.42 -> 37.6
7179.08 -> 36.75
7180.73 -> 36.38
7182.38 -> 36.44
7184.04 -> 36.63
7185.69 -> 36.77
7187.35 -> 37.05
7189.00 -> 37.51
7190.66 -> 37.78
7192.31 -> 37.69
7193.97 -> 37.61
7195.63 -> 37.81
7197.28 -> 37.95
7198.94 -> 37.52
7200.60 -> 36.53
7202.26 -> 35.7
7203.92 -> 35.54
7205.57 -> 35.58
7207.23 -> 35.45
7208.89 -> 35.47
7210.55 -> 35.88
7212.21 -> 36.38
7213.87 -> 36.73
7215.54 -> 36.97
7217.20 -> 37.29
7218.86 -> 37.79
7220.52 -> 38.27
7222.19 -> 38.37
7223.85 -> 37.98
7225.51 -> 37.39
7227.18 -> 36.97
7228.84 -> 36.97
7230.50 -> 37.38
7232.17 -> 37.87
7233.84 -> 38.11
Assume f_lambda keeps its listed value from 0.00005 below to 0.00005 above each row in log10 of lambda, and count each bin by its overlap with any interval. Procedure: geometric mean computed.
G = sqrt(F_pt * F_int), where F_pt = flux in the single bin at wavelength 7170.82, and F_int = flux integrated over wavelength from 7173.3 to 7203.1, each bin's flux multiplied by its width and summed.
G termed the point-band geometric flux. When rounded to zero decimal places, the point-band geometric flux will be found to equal 209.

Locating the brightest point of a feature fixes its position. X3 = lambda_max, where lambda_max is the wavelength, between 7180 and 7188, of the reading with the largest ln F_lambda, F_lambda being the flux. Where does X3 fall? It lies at 7187.35 angstroms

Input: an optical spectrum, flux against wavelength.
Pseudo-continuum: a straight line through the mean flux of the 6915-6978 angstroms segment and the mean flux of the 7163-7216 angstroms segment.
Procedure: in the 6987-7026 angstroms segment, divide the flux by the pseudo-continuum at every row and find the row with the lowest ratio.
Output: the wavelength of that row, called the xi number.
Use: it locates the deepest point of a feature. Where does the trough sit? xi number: 7007.59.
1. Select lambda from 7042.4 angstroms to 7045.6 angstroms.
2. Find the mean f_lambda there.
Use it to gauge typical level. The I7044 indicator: 39.4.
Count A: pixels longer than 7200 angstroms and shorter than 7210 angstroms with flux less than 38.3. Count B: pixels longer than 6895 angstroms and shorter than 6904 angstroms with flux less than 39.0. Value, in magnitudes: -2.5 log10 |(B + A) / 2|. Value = -1.63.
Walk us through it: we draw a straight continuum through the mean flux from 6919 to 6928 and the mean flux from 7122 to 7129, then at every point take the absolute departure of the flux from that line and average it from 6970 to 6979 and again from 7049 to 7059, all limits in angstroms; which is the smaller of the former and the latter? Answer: 0.48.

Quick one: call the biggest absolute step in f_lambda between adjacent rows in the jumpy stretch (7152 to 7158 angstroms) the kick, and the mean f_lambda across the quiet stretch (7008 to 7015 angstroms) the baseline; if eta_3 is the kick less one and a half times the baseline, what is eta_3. -56.5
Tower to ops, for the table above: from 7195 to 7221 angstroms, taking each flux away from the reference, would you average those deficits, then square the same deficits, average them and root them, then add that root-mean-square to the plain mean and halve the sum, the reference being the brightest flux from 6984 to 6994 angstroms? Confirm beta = 2.4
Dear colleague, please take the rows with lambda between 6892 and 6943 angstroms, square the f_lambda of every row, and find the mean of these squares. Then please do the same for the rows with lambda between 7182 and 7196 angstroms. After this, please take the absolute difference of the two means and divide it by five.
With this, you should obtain 25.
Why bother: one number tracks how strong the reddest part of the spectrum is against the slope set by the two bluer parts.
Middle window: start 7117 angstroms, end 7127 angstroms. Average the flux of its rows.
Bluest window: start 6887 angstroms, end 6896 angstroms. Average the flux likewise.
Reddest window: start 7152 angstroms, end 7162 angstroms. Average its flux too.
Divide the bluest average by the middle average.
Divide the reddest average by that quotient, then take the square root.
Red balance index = 5.97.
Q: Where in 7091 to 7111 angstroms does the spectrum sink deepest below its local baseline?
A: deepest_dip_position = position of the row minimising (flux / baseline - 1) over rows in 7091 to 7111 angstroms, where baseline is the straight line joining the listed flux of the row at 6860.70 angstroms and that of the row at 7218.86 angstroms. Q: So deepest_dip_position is 7095.26 angstroms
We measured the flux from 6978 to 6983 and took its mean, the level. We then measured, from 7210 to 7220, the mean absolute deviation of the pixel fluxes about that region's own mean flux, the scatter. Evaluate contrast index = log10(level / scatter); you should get 1.88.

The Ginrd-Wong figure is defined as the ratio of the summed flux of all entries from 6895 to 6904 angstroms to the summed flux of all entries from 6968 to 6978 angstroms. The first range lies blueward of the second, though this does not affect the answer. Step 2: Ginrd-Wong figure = 0.99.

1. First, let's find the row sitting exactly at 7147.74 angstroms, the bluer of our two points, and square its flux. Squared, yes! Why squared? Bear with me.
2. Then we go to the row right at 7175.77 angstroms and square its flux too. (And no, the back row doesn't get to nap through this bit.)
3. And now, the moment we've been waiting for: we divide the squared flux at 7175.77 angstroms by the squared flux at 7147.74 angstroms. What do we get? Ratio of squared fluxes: 1.12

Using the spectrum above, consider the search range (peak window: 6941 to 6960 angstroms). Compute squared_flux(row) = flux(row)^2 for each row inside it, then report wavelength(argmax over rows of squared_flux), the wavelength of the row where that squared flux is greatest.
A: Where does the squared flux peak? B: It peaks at 6941.74 angstroms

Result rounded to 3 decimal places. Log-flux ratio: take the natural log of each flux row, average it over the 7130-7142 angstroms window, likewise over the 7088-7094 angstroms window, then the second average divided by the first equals 1.000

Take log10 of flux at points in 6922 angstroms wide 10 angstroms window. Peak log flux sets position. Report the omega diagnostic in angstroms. 6921.00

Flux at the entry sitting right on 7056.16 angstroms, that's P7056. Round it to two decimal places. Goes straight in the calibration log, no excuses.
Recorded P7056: 38.08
